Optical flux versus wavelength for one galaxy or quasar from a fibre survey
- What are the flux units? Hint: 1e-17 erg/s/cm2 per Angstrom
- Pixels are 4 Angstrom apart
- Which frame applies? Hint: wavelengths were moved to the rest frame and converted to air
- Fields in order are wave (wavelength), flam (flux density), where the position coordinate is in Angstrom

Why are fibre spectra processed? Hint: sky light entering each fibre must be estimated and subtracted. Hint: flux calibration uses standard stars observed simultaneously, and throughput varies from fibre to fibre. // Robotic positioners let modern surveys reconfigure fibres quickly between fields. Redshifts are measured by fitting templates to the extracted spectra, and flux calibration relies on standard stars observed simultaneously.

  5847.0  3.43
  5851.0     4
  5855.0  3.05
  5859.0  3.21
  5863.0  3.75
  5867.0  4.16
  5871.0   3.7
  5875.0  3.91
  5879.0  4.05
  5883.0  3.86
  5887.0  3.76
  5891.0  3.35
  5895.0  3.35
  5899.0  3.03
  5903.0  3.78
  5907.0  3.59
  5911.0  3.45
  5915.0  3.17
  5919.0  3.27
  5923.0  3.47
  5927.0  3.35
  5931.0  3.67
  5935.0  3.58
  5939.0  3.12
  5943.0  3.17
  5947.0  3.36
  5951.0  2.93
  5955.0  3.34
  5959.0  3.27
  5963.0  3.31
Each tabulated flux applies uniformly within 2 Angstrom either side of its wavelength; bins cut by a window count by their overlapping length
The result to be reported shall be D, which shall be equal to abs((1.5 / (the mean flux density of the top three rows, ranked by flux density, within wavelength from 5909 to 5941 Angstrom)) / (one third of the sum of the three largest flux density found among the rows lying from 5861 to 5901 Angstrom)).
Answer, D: 0.104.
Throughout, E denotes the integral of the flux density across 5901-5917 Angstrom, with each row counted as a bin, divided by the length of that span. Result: 3.5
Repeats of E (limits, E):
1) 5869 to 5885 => 3.9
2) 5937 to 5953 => 3.1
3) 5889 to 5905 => 3.4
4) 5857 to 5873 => 3.7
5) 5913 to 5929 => 3.3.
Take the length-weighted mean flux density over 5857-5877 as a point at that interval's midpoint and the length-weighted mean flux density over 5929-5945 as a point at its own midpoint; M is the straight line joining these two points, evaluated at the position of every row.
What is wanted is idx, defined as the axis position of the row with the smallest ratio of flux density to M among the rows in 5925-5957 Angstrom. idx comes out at 5951.0 Angstrom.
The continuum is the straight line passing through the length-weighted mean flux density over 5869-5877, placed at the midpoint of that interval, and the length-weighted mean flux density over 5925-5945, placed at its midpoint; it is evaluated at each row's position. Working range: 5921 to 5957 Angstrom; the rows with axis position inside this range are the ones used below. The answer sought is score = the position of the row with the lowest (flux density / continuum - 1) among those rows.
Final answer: 5951.0 Angstrom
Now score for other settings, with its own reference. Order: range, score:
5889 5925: 5899.0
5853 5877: 5855.0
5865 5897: 5891.0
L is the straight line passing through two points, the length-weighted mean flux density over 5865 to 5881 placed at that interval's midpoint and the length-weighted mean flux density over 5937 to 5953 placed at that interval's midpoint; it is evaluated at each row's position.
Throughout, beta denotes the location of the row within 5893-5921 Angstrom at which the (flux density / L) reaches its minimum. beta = 5899.0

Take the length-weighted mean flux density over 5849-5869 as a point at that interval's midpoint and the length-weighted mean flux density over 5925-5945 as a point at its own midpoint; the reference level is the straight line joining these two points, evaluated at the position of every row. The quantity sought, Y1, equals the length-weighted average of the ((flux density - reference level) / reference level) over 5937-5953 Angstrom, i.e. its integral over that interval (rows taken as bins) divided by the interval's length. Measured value -0.06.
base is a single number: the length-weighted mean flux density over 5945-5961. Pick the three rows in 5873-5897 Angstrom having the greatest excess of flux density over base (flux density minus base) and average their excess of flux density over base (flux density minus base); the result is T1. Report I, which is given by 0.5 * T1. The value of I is 0.36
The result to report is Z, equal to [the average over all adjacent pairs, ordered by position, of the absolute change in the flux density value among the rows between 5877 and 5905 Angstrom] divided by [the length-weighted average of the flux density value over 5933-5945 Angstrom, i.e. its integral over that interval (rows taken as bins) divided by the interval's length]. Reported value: 0.09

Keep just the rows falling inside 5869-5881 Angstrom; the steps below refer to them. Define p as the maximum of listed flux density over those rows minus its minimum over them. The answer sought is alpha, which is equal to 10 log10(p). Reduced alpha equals -4.6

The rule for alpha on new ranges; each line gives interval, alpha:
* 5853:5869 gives 0.5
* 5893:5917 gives -1.2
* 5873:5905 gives 0.1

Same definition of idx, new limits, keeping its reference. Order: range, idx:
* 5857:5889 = 5859.0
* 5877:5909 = 5899.0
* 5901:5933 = 5915.0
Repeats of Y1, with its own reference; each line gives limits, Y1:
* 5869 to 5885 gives 0.09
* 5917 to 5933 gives 0.01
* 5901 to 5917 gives 0.01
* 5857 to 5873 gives 0.03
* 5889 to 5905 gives -0.04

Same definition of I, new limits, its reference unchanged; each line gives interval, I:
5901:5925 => 0.19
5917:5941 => 0.17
